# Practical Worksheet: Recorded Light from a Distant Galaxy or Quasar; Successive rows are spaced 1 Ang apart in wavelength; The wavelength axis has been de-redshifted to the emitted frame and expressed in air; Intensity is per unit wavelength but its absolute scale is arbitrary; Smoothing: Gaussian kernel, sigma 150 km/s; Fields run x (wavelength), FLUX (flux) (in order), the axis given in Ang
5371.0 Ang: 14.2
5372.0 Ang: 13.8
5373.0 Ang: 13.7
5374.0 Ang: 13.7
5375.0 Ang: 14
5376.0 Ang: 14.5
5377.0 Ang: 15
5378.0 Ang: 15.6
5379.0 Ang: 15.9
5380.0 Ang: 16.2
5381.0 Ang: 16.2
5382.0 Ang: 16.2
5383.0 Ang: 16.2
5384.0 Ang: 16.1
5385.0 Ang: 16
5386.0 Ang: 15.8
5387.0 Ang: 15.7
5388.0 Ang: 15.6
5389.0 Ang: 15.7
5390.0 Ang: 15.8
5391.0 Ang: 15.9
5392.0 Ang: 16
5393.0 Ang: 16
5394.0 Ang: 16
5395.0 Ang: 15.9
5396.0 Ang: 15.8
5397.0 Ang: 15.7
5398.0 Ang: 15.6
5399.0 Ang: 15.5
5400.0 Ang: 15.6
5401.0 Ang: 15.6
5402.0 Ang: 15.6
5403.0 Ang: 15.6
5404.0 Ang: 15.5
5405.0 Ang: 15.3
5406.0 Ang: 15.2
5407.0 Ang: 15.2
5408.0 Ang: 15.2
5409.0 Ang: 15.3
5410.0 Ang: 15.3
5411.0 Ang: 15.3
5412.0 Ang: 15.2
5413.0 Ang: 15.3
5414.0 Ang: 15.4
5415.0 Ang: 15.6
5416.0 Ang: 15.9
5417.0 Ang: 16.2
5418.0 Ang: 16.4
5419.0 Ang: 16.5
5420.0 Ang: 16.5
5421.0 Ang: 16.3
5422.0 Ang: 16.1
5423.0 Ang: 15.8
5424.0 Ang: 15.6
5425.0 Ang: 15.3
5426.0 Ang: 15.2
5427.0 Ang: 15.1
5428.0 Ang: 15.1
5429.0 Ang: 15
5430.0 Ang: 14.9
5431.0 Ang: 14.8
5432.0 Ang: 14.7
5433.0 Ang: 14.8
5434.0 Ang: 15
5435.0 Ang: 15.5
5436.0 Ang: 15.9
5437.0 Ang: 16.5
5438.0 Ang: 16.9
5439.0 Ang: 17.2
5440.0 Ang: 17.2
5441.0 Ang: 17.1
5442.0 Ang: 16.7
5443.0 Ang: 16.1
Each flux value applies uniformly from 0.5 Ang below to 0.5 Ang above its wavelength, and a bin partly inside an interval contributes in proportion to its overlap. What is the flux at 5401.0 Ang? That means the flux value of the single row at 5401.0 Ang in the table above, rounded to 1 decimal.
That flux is 15.6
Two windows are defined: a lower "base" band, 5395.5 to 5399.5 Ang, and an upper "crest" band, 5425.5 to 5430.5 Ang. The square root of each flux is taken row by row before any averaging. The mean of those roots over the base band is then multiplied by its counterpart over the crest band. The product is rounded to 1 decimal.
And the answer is 15.4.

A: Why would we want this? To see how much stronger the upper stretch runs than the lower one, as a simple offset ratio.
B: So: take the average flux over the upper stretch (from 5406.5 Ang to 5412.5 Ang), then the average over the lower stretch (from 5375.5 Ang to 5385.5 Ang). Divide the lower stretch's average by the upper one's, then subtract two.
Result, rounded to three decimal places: -0.965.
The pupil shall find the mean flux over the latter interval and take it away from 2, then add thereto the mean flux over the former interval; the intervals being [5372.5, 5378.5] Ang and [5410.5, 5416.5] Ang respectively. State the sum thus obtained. 1.0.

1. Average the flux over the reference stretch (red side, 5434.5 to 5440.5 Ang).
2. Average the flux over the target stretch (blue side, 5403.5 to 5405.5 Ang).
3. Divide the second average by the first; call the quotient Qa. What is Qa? 0.93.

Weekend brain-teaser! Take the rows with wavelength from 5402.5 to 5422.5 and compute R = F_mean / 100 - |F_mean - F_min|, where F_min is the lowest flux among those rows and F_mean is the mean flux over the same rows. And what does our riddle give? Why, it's -0.31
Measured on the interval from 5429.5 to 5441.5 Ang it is -1.02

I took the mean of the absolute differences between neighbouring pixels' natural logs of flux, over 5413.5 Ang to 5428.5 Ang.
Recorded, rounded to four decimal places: 0.0113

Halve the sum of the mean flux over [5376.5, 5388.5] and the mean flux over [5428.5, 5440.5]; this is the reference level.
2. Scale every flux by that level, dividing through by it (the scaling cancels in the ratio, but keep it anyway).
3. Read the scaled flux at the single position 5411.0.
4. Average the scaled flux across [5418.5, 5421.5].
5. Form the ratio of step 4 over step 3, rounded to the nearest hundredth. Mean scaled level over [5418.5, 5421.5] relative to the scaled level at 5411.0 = 1.07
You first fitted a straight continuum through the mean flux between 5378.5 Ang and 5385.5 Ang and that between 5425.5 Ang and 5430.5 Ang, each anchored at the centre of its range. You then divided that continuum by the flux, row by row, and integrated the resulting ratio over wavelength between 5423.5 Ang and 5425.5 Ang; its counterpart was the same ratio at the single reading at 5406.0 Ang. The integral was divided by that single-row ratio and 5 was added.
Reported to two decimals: 6.91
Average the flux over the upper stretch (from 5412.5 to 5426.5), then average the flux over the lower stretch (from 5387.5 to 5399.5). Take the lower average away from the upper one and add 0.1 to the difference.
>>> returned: 0.2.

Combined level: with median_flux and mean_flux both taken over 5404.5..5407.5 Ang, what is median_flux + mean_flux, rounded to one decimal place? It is 30.4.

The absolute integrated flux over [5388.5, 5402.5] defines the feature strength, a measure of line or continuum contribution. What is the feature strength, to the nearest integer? 221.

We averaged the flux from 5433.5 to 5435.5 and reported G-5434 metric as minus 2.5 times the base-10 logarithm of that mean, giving -2.96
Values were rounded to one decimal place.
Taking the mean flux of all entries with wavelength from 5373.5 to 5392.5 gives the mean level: 15.6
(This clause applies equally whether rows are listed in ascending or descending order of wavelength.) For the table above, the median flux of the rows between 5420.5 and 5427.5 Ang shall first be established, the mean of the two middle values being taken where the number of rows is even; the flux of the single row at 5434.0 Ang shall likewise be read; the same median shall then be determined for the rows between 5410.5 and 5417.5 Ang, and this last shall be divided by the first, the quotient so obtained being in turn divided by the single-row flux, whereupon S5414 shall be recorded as 0.0658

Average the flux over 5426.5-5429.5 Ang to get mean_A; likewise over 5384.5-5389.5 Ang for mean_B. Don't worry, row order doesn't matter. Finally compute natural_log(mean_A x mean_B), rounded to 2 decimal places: 5.47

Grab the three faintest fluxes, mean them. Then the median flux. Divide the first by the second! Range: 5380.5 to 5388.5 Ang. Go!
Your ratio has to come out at 0.978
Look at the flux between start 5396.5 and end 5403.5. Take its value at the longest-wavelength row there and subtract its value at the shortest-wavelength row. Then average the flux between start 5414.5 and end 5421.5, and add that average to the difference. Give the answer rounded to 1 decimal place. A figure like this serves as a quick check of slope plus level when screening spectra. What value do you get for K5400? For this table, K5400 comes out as 16.1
